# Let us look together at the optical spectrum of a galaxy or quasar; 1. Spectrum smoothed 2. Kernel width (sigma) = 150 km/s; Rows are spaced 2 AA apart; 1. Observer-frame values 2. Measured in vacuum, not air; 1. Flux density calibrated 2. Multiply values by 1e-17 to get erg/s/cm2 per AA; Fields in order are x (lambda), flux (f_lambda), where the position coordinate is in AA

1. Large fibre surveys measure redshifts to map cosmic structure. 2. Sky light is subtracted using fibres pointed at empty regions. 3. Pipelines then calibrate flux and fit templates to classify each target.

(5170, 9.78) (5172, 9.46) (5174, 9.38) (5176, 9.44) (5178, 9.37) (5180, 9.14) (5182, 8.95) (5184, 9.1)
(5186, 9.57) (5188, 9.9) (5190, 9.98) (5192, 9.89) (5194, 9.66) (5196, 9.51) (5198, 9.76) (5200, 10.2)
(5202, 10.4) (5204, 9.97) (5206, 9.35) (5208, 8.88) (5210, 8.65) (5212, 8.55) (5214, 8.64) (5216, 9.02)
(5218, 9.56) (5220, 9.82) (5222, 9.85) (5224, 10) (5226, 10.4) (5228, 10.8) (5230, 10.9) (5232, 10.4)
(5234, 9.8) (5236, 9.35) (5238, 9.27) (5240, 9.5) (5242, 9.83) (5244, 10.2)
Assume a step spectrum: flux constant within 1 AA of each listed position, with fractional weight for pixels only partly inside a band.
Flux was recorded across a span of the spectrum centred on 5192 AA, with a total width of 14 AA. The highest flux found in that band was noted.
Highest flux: 9.98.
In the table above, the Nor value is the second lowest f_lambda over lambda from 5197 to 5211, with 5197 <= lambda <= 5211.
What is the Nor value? 8.88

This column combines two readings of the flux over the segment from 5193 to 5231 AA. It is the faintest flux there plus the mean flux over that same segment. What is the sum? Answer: 18.2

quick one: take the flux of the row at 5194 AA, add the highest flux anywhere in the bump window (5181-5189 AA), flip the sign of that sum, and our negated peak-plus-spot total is -19.6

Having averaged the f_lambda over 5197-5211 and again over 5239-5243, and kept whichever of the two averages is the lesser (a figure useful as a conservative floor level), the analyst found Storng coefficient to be 9.60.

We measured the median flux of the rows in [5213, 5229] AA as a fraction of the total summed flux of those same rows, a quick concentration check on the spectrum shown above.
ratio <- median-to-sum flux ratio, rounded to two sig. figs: 0.13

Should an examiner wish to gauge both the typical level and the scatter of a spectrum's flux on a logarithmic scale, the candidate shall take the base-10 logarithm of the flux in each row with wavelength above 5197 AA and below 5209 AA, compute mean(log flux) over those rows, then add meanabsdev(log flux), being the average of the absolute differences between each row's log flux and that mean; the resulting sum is 1.01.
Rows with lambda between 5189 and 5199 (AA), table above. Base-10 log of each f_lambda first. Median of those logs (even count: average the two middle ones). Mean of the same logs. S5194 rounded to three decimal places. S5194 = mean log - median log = 0.000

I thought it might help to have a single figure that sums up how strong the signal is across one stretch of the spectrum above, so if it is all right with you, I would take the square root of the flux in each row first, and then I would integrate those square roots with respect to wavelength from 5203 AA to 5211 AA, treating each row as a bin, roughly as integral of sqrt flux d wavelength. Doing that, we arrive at 24.3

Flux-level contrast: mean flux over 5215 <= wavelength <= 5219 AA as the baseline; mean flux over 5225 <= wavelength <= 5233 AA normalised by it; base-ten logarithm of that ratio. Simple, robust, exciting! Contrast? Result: 0.06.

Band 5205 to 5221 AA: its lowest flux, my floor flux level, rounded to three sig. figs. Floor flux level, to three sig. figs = 8.55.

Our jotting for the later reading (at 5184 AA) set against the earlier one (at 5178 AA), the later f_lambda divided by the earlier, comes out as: 0.971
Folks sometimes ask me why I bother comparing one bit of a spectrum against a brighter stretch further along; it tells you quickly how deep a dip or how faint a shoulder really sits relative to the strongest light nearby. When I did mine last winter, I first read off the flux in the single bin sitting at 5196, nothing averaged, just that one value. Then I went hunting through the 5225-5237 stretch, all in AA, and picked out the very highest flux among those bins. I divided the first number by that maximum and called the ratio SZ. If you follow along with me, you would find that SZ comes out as 0.87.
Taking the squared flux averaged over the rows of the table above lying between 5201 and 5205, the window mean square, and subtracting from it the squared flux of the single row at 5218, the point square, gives 12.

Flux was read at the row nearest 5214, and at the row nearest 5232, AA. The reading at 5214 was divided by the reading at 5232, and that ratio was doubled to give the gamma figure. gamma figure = 1.66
